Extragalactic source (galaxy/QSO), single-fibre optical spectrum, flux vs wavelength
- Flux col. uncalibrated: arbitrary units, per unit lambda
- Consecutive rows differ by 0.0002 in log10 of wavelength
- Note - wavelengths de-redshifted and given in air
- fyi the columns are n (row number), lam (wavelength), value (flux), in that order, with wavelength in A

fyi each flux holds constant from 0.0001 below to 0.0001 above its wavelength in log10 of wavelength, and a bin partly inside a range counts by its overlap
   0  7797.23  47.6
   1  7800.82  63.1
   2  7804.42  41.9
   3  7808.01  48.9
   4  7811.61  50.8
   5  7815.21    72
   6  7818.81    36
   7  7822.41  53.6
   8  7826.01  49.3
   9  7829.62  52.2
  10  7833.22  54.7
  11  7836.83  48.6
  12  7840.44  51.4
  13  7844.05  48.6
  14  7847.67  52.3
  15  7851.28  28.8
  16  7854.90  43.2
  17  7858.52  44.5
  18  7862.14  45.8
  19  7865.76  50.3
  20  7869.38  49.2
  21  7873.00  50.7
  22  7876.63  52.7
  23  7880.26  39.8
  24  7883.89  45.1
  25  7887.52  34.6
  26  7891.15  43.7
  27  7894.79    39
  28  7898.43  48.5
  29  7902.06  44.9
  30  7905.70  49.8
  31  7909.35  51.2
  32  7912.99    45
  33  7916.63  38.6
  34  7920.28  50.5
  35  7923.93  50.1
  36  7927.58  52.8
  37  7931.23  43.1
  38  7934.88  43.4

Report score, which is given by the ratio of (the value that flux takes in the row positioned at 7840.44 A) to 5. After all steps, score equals 10.3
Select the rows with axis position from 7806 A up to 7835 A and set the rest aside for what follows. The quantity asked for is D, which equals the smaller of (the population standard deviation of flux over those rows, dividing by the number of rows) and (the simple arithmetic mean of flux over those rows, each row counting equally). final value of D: 9.2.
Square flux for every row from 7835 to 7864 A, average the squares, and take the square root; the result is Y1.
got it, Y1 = 45.9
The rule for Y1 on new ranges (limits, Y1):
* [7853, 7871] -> 46.7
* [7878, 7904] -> 42.5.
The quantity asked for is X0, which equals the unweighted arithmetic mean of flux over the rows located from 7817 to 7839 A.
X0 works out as 49.1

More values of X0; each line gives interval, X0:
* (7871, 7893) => 44.4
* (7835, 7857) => 45.5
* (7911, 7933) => 46.7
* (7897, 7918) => 46.3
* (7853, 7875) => 47.3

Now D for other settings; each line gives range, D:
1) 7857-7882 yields 4.1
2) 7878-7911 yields 5.2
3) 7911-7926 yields 4.8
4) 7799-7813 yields 7.6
